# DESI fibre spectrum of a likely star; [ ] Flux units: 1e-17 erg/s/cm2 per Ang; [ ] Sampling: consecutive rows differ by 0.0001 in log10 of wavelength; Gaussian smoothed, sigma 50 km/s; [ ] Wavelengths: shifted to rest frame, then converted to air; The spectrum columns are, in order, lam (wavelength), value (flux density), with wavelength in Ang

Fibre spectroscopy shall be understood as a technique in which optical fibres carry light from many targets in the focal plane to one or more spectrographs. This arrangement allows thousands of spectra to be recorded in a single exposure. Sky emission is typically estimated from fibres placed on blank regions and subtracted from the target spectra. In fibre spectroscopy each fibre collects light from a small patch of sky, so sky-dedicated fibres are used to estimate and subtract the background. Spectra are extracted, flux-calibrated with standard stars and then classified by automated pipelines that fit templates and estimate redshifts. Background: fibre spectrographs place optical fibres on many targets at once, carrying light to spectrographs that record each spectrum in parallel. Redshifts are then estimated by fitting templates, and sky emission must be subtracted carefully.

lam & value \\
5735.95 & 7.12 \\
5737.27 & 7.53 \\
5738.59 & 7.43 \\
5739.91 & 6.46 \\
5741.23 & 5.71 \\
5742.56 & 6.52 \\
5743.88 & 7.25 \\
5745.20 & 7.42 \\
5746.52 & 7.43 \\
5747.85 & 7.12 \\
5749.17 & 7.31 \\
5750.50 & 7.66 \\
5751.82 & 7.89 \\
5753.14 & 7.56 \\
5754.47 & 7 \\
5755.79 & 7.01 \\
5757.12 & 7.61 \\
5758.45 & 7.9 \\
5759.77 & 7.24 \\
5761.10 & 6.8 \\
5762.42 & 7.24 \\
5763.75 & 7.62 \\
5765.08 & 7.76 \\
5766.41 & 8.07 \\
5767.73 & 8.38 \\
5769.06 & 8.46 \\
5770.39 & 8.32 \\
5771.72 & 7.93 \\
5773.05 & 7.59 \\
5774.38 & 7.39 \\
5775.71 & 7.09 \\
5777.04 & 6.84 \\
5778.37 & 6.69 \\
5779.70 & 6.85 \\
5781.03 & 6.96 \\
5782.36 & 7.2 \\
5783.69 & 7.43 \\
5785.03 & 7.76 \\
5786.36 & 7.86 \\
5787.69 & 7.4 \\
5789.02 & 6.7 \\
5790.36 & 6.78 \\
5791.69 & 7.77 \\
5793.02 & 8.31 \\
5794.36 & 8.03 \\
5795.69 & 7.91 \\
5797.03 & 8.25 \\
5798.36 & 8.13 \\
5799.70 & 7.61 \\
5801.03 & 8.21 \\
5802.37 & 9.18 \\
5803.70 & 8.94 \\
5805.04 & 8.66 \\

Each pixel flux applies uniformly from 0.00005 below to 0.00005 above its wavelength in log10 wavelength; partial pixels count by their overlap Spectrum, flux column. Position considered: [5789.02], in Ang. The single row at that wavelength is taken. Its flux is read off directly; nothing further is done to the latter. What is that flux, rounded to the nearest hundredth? 6.70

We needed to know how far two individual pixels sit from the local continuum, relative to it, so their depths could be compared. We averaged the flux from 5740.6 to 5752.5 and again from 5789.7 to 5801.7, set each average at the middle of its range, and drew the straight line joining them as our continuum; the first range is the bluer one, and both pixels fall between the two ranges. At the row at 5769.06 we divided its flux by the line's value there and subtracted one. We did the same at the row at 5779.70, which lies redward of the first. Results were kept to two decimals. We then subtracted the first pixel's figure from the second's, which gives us -0.23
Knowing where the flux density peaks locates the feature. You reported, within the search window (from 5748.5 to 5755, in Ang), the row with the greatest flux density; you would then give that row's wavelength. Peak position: 5751.82 Ang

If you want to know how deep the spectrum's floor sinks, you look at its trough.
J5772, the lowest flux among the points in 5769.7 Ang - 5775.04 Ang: 7.39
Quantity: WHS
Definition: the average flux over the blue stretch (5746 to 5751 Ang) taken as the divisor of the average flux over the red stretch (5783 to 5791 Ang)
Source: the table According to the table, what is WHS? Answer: 0.99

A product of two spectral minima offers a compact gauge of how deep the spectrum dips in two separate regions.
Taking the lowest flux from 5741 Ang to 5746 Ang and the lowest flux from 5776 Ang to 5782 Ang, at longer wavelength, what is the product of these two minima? 38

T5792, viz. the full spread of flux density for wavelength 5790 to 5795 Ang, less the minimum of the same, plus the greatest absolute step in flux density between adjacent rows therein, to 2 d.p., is -4.26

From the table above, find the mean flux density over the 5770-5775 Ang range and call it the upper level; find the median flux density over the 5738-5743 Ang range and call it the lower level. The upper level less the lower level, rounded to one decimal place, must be 1.3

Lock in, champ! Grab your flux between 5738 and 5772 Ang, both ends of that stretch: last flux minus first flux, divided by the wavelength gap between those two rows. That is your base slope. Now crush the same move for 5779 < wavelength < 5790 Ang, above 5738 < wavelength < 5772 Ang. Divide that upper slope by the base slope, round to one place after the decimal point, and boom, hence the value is -1.1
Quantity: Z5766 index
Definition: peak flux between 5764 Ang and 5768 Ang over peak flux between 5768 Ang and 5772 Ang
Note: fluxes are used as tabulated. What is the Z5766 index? 0.99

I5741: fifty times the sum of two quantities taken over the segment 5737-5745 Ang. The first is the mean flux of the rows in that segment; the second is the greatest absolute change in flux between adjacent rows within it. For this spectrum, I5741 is 389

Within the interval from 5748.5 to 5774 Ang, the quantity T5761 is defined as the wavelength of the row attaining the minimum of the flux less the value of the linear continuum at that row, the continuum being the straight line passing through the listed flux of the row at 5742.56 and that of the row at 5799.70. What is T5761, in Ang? 5761.10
